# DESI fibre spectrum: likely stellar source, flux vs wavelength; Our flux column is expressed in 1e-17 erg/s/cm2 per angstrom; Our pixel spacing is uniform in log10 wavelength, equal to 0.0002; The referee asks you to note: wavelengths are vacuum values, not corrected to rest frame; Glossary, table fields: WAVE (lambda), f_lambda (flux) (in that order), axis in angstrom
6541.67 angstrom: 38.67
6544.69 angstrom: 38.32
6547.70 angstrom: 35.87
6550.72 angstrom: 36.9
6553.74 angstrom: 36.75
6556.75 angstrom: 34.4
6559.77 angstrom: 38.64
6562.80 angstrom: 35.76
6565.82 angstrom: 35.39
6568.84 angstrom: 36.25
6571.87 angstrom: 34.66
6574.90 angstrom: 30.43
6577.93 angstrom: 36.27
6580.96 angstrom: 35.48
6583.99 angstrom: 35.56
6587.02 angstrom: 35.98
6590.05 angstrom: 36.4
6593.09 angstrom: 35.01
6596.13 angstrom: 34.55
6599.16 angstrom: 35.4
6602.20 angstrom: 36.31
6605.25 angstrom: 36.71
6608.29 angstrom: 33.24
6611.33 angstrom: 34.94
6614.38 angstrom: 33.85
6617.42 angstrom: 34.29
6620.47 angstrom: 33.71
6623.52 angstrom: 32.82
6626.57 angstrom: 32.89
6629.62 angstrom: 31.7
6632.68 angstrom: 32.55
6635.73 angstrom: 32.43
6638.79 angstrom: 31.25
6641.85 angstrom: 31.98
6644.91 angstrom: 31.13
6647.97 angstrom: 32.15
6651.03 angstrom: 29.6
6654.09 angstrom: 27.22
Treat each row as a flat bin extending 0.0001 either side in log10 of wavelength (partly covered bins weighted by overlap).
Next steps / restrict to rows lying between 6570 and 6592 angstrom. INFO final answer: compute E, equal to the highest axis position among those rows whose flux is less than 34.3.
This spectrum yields 6574.90 angstrom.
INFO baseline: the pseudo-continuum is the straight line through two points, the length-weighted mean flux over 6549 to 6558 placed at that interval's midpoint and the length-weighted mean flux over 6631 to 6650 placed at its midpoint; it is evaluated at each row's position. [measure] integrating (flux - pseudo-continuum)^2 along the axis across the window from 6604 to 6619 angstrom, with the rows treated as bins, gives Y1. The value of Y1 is 43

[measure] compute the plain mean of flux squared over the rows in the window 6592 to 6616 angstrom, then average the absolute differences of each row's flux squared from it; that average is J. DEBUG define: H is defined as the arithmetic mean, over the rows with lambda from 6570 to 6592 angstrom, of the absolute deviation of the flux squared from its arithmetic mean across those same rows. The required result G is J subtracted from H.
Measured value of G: 33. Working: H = 93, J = 60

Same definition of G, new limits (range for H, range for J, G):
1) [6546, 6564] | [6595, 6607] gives 21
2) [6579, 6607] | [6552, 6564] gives -55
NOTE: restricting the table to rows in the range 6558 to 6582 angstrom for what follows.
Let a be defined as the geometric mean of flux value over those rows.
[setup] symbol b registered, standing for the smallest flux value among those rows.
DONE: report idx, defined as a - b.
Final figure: 4.9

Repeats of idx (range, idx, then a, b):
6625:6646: 0.9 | 32.0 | 31.13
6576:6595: 0.8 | 35.8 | 35.01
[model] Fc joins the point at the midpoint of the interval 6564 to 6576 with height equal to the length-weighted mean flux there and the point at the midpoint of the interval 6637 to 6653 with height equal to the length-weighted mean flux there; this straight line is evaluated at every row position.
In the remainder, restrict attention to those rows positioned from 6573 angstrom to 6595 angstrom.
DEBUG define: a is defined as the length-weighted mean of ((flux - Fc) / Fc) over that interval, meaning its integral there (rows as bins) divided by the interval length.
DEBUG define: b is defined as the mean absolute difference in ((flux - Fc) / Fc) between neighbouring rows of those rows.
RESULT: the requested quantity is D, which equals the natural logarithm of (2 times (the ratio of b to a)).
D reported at 0.9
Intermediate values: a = 0.037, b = 0.045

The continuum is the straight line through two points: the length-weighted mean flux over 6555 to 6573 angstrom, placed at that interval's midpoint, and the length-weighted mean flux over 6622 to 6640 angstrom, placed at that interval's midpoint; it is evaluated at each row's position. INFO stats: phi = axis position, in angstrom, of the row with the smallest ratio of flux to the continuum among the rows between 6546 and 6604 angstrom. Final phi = 6574.90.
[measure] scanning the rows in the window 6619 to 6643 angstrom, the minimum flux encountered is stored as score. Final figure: 31.25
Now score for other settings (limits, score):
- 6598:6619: 33.24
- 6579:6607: 34.55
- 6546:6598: 30.43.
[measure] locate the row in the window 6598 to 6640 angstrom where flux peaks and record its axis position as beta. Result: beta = 6605.25 angstrom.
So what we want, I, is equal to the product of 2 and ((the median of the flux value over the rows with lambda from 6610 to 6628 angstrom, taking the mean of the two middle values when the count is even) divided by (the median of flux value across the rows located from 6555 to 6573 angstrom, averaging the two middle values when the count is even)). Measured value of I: 1.90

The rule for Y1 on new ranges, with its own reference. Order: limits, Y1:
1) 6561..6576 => 61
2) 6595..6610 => 60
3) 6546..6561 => 34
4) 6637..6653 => 20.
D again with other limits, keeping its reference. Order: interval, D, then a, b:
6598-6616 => 0.3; 0.070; 0.047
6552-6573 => 1.1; 0.039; 0.058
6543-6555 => 0.3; 0.049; 0.033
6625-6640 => 1.1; 0.016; 0.024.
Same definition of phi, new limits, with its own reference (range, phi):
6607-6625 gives 6608.29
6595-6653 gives 6651.03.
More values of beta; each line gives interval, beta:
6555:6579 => 6559.77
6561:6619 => 6605.25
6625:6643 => 6626.57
